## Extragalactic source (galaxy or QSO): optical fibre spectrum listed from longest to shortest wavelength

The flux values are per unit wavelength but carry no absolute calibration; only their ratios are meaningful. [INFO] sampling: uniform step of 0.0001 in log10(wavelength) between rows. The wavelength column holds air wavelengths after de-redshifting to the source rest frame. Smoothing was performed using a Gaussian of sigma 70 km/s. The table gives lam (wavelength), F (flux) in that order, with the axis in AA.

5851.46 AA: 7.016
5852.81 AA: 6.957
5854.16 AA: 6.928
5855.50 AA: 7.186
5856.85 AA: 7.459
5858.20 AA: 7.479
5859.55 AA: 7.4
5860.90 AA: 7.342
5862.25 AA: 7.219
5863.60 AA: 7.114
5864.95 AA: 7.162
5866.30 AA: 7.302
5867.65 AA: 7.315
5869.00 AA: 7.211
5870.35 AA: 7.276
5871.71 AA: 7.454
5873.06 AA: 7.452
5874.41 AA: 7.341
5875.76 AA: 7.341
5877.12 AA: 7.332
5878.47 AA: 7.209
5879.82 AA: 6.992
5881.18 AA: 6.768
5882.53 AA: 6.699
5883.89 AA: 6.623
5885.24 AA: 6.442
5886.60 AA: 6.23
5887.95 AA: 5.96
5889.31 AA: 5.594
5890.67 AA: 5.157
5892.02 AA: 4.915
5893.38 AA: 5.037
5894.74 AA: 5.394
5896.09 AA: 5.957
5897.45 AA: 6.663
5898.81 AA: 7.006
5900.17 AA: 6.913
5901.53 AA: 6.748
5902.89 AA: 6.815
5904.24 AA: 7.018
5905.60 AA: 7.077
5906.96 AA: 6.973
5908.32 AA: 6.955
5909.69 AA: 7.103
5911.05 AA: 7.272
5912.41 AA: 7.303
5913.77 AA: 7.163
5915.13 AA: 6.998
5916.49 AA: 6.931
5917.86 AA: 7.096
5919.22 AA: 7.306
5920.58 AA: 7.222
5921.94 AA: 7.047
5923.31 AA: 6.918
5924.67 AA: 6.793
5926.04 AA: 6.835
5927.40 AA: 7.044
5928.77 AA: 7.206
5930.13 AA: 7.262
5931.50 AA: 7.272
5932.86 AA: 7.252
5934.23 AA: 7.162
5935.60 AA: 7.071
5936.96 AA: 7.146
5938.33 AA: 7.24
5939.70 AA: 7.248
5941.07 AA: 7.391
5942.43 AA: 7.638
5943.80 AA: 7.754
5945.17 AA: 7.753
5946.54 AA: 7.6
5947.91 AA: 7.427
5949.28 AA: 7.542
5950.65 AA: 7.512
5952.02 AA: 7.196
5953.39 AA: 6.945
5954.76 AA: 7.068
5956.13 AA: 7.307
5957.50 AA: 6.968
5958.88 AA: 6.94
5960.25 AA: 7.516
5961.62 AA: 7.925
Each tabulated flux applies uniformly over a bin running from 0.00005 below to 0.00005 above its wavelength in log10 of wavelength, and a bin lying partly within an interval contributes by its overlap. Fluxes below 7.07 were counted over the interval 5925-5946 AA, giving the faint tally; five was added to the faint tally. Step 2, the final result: 7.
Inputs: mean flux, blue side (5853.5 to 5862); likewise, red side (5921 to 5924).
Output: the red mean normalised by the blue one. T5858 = 0.96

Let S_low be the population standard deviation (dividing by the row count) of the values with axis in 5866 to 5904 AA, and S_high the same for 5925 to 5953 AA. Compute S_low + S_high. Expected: 1.0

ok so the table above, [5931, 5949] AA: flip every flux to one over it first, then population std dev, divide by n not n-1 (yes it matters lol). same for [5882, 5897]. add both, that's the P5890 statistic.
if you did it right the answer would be 0.023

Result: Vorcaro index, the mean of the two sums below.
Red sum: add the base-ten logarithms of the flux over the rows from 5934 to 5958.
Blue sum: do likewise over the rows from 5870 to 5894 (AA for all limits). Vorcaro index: 15.1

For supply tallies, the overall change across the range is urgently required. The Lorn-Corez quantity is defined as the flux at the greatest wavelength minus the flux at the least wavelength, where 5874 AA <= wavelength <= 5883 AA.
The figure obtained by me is -0.6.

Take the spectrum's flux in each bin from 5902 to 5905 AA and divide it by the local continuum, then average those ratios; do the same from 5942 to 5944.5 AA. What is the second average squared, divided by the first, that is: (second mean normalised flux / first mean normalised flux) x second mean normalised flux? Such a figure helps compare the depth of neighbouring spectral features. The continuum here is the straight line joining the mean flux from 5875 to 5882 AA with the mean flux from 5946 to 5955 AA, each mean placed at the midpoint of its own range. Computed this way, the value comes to 1.15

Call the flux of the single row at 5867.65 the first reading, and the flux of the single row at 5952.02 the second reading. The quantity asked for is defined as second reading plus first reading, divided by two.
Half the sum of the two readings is 7.26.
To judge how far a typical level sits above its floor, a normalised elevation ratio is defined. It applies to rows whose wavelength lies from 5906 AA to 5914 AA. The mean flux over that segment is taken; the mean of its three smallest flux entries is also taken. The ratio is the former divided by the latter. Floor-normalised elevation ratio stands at 1.02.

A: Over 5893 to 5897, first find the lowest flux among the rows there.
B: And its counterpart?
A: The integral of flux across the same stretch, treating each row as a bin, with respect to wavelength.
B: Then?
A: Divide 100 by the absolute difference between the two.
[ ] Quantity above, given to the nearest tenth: 5.8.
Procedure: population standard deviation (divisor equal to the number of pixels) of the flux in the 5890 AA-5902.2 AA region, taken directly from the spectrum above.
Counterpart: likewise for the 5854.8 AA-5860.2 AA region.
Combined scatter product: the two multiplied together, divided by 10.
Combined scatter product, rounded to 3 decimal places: 0.010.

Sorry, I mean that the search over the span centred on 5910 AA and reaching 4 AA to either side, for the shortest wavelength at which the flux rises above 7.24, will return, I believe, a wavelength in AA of 5911.05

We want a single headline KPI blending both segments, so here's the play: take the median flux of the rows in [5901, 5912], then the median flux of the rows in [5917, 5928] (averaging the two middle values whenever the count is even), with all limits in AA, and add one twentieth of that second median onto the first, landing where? 7.35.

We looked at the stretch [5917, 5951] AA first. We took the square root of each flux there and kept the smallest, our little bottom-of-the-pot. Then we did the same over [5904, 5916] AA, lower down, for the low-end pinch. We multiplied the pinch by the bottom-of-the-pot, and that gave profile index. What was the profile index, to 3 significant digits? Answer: 6.87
